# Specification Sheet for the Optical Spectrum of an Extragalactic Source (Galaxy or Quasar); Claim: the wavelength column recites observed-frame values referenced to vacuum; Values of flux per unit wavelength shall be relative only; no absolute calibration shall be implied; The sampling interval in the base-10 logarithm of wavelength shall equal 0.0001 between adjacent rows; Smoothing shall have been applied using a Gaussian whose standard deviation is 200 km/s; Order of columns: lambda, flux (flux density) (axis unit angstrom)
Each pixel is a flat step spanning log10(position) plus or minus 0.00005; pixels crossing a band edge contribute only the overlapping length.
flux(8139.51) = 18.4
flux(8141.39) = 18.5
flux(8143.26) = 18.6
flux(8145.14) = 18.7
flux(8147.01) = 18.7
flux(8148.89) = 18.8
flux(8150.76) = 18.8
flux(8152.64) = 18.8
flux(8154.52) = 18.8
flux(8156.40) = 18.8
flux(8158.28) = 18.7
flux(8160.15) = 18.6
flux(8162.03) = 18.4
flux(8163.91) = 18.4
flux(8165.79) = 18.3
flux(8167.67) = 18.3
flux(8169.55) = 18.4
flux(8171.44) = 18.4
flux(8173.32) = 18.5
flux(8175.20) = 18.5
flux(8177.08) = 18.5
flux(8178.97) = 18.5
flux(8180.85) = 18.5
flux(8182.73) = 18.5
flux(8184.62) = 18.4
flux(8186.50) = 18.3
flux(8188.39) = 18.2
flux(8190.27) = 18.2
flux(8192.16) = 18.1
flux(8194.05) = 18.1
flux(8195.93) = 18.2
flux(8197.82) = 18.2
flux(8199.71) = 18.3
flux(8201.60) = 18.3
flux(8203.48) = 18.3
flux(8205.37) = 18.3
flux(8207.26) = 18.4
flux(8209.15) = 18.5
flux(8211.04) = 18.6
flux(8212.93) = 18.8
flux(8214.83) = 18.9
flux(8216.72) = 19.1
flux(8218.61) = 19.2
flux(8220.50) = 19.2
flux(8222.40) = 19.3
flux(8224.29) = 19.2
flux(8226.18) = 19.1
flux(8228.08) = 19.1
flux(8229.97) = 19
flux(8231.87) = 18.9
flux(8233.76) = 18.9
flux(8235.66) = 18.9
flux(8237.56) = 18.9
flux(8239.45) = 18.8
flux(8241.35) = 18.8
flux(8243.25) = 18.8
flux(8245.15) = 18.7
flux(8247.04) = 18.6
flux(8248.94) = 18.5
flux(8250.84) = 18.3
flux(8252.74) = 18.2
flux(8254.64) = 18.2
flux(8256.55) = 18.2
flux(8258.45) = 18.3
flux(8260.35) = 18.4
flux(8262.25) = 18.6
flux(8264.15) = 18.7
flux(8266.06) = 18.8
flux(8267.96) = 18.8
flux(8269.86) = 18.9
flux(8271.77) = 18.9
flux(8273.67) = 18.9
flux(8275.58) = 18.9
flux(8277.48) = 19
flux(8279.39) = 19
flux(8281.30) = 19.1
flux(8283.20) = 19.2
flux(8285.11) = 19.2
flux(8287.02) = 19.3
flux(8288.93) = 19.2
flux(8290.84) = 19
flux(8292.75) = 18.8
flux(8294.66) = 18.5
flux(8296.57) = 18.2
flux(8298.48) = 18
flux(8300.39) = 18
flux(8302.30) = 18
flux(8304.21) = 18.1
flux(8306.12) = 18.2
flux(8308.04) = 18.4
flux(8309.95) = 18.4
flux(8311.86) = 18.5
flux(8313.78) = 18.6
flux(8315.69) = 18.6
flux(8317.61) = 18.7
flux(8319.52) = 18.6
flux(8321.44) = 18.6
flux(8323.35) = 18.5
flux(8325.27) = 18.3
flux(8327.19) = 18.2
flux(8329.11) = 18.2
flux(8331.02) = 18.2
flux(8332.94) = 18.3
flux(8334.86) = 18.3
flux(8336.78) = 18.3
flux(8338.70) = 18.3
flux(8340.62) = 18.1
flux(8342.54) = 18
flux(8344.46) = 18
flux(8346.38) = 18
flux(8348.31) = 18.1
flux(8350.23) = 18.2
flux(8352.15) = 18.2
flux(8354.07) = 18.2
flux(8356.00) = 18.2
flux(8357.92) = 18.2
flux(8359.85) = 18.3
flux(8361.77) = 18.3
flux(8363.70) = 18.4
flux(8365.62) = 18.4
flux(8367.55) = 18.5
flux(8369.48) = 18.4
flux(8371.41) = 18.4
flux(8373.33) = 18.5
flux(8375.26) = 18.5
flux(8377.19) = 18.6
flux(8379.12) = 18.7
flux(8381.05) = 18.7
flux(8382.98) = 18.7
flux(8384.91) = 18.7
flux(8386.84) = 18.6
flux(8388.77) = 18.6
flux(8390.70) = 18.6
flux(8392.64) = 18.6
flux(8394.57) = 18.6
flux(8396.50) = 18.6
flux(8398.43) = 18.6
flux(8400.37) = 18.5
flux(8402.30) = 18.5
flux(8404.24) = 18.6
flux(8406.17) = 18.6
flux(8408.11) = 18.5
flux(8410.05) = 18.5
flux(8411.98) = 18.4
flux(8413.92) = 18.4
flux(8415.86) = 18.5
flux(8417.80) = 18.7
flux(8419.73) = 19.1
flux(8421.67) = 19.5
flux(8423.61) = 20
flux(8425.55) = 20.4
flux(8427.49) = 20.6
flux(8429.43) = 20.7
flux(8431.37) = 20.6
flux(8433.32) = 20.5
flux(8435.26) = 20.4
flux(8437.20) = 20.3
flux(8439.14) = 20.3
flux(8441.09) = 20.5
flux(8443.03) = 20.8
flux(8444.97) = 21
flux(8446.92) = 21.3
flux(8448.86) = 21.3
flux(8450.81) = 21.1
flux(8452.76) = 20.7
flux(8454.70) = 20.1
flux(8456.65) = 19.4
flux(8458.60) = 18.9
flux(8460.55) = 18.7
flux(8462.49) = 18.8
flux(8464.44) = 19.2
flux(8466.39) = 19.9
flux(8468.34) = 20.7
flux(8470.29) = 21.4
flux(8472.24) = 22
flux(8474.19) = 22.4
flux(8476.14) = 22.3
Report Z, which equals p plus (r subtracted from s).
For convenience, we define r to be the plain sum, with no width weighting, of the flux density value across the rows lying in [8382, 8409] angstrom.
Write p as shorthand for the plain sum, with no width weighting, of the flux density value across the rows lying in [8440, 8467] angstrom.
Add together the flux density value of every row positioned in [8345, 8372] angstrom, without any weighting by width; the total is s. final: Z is 277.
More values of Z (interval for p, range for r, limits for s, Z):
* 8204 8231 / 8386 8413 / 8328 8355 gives 259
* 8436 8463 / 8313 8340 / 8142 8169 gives 286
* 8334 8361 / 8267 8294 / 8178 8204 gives 244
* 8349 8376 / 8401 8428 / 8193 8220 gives 250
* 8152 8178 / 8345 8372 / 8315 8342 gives 261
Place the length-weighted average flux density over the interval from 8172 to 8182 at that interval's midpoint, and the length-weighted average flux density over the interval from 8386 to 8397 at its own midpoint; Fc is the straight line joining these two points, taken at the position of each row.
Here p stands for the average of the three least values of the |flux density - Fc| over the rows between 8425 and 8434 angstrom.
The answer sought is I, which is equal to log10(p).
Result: 0.3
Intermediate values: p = 1.88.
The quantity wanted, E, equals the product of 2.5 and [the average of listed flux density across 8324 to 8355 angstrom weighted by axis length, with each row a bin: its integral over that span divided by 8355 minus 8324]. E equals 45.5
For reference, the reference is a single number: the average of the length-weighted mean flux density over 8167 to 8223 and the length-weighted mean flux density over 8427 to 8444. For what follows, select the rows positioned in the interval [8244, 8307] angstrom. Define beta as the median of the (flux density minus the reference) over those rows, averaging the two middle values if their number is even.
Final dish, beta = -0.81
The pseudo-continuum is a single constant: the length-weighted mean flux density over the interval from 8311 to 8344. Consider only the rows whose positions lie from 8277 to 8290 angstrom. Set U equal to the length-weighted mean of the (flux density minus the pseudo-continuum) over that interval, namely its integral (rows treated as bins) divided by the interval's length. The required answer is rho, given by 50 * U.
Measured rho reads 39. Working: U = 0.8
